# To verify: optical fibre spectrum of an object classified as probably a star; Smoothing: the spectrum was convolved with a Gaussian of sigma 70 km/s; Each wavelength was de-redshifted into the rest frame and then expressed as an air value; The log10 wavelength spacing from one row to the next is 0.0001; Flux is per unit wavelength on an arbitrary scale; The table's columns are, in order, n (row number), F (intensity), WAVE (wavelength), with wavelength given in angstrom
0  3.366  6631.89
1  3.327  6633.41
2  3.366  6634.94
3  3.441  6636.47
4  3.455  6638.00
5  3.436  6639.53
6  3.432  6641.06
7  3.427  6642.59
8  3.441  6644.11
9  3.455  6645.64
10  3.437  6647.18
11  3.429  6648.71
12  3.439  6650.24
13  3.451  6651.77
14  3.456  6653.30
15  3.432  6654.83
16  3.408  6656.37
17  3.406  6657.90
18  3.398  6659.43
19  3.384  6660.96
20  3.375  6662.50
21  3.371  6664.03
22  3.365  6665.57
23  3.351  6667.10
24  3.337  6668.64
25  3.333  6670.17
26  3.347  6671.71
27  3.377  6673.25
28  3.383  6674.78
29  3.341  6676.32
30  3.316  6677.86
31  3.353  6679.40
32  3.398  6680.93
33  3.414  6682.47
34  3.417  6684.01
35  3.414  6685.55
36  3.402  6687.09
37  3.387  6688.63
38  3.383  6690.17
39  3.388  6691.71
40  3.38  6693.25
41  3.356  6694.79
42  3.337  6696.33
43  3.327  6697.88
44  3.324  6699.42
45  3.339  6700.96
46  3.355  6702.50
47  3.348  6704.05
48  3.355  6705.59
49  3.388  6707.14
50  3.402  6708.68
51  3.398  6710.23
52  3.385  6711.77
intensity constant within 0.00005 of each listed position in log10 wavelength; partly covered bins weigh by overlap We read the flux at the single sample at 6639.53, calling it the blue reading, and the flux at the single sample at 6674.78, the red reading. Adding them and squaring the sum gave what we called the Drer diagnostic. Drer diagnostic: 46.5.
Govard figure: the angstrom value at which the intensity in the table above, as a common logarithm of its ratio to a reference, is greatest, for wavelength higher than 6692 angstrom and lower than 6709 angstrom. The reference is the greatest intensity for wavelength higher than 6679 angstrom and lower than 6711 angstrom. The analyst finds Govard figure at 6708.68 angstrom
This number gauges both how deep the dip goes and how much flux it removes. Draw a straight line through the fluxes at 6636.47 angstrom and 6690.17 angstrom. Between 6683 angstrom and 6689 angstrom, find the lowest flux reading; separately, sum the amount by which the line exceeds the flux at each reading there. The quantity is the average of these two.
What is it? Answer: 1.66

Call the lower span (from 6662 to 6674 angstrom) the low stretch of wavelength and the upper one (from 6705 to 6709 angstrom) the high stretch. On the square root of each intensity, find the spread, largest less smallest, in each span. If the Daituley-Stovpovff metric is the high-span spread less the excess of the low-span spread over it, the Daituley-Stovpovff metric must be 0.0136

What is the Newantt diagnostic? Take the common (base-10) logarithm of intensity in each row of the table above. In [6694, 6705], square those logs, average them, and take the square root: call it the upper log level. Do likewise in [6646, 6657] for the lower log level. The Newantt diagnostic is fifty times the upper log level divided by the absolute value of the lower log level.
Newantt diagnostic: 48.9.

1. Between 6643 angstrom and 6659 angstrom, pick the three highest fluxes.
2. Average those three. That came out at 3.45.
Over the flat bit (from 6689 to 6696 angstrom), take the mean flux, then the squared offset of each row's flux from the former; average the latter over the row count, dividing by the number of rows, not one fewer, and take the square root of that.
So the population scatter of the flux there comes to 0.012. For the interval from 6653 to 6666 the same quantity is 0.028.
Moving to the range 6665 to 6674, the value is 0.015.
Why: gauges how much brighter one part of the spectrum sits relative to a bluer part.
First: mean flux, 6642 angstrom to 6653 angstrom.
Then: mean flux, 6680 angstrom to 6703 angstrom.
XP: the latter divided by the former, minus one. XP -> -0.019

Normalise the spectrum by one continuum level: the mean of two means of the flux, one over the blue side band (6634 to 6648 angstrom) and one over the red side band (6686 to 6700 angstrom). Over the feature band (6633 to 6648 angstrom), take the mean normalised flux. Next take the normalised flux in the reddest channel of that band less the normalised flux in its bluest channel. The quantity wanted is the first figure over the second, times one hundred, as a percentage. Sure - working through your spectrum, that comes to 3111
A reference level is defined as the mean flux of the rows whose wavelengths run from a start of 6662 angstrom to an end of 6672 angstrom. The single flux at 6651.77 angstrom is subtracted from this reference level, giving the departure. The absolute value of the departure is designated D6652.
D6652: 0.10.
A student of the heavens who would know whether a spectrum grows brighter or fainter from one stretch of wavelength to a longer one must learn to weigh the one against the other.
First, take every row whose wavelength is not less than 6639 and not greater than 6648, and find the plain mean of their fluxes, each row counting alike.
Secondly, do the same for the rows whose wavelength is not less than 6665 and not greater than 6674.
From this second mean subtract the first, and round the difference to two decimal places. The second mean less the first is -0.09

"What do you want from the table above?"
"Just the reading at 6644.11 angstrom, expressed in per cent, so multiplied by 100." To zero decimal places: 344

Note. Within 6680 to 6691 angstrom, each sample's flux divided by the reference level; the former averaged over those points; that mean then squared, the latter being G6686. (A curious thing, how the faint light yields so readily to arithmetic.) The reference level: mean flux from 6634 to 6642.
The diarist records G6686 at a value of 0.99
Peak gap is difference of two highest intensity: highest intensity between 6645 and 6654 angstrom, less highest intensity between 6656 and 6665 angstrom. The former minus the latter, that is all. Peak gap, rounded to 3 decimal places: 0.048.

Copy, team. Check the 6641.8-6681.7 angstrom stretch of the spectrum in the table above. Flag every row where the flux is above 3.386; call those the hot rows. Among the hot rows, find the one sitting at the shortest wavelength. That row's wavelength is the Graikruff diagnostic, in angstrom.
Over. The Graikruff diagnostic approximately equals 6642.59 angstrom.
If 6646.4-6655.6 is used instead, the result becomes 6647.18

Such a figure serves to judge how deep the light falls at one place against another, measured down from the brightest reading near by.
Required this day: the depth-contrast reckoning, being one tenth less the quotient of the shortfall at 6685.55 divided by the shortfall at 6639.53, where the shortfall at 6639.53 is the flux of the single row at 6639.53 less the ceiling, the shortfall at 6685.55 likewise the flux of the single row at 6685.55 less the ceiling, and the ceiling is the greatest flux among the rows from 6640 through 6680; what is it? -2.0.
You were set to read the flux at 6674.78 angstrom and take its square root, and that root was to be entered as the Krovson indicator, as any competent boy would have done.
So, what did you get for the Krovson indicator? 1.84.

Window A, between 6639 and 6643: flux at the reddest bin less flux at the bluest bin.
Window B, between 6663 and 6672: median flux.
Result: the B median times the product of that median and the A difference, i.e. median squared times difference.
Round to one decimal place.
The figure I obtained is -0.1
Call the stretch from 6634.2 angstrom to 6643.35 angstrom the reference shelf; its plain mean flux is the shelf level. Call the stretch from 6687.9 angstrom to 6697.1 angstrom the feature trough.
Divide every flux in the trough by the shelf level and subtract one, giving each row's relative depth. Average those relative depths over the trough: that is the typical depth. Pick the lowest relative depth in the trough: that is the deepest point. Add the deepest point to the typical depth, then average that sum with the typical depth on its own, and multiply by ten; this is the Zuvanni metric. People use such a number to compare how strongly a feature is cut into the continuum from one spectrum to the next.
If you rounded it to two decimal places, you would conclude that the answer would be -0.29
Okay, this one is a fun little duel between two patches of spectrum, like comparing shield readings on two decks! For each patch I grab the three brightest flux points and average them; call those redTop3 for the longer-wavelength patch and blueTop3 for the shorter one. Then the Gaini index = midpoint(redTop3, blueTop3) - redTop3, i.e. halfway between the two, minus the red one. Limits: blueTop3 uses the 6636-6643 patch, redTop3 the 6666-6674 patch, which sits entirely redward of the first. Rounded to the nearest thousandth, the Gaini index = 0.043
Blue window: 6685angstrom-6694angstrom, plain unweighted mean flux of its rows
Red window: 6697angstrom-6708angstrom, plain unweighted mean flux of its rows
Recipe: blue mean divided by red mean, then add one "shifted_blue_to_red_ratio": 2.01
